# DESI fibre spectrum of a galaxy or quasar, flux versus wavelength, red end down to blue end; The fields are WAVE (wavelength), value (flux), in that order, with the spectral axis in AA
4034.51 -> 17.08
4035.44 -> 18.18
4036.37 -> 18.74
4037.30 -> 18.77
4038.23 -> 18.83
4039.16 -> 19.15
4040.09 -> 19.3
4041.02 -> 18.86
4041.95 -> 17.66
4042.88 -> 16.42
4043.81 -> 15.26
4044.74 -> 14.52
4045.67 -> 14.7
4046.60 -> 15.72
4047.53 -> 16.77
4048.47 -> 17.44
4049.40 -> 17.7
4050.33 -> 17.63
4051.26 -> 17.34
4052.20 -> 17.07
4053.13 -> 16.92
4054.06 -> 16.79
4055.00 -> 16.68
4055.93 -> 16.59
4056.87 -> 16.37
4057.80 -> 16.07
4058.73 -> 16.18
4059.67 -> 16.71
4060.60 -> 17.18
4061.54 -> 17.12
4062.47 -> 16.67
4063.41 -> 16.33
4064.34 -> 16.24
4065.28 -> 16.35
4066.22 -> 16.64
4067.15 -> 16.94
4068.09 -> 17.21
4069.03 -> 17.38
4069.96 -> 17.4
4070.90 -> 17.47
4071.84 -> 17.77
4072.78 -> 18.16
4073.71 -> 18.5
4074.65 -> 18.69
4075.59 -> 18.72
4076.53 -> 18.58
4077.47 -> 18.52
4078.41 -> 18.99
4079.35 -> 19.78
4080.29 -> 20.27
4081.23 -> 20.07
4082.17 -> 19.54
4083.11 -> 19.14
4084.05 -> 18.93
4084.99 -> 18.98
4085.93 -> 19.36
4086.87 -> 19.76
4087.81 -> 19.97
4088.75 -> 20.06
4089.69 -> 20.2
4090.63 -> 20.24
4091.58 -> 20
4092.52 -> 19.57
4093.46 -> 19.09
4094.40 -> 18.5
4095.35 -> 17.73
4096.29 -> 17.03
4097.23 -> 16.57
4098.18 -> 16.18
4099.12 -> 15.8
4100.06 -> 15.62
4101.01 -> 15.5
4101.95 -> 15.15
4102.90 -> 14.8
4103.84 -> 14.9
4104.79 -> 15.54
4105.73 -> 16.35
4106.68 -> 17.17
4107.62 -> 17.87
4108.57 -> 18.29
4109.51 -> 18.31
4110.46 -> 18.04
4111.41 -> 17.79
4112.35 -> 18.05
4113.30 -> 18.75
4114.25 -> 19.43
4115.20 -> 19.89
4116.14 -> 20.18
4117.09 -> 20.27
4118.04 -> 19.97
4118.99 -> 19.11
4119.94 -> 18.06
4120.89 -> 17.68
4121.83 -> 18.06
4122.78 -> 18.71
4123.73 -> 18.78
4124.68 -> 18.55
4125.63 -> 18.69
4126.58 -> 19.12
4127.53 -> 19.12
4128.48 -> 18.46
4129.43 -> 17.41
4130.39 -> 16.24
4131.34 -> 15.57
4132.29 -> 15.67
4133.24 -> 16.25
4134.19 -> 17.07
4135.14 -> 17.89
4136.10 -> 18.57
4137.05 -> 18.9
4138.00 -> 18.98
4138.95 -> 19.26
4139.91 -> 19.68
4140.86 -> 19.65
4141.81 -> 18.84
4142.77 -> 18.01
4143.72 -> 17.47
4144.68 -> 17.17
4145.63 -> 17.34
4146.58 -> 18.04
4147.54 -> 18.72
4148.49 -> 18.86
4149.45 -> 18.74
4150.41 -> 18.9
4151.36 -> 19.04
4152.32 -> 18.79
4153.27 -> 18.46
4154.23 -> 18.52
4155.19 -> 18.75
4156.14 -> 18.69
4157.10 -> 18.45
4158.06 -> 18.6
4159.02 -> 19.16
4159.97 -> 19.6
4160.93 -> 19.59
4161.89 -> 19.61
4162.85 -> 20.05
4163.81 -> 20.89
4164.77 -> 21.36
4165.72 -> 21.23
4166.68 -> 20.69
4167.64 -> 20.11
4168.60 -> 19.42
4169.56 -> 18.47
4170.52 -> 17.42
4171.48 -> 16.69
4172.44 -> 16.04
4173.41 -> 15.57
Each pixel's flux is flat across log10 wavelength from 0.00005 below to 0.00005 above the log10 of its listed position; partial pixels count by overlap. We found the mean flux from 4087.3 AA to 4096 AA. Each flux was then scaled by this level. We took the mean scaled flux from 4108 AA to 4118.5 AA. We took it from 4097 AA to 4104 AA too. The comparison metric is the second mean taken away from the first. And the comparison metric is 0.18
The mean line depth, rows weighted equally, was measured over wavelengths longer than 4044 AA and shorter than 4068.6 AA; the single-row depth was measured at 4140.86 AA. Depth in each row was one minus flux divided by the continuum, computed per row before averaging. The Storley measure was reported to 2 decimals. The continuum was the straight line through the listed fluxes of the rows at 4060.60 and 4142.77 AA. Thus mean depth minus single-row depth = 0.12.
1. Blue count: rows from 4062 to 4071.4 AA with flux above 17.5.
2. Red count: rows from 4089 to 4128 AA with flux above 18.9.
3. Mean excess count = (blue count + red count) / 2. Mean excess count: 6.5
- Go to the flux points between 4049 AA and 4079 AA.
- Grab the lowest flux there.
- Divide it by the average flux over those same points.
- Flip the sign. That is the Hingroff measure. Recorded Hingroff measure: -0.930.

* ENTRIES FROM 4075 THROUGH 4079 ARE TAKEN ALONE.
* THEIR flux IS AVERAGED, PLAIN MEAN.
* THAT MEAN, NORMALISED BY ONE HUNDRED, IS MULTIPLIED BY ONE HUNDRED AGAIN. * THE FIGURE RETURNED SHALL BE 18.7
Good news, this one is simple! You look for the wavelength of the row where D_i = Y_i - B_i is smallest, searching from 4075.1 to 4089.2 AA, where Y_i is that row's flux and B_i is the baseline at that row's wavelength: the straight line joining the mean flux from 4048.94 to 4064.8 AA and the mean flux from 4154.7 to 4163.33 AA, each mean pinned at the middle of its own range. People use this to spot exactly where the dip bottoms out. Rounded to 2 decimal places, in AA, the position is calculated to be 4077.47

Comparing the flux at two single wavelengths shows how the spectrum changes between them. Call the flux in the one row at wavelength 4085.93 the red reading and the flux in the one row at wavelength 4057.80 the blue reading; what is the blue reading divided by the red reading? 0.83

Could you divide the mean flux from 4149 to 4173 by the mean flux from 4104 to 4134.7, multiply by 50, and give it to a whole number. 53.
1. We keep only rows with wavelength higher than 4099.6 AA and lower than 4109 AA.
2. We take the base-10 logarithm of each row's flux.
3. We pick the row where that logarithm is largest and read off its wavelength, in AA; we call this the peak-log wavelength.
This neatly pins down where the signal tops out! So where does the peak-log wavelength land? 4108.57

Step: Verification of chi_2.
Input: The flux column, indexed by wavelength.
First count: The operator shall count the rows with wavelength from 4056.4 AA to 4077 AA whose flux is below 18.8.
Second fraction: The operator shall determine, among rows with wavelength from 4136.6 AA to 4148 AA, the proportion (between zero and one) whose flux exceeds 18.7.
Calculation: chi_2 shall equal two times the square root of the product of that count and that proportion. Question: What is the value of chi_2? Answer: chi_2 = 7.2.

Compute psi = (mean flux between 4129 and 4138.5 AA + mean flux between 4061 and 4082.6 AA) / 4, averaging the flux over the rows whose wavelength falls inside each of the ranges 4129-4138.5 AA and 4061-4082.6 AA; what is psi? 8.81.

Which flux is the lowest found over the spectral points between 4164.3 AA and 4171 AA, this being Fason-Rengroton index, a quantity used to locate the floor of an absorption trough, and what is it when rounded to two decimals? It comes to 17.42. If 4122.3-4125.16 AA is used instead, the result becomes 18.55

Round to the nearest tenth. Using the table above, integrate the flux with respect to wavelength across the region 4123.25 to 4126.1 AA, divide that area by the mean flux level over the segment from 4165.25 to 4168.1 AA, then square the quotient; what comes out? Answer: 6.6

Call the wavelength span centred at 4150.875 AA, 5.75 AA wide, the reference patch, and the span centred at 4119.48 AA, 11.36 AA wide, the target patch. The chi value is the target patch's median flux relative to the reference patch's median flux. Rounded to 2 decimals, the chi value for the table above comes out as 1.01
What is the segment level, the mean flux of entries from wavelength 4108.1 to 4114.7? 18.38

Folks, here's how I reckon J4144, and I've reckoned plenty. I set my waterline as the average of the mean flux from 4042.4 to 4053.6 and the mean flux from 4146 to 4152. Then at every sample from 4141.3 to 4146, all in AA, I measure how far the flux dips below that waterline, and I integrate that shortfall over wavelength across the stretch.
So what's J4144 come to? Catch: -1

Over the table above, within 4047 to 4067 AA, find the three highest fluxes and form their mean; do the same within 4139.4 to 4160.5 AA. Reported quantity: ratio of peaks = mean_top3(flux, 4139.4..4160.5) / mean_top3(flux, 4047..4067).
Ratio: 1.12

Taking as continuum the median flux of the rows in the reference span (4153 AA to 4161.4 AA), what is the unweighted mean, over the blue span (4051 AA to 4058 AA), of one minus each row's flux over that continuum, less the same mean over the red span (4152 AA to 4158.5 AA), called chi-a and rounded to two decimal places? 0.10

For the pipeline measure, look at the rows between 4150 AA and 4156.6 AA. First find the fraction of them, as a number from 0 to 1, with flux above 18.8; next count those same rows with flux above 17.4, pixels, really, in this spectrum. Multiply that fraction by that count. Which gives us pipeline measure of 2.0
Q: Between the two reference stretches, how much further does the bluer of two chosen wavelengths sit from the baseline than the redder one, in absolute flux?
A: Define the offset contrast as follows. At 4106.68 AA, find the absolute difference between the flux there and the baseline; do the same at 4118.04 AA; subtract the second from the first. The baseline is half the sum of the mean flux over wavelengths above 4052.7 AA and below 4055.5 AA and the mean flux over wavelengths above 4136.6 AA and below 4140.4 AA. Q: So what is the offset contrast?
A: -1.1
